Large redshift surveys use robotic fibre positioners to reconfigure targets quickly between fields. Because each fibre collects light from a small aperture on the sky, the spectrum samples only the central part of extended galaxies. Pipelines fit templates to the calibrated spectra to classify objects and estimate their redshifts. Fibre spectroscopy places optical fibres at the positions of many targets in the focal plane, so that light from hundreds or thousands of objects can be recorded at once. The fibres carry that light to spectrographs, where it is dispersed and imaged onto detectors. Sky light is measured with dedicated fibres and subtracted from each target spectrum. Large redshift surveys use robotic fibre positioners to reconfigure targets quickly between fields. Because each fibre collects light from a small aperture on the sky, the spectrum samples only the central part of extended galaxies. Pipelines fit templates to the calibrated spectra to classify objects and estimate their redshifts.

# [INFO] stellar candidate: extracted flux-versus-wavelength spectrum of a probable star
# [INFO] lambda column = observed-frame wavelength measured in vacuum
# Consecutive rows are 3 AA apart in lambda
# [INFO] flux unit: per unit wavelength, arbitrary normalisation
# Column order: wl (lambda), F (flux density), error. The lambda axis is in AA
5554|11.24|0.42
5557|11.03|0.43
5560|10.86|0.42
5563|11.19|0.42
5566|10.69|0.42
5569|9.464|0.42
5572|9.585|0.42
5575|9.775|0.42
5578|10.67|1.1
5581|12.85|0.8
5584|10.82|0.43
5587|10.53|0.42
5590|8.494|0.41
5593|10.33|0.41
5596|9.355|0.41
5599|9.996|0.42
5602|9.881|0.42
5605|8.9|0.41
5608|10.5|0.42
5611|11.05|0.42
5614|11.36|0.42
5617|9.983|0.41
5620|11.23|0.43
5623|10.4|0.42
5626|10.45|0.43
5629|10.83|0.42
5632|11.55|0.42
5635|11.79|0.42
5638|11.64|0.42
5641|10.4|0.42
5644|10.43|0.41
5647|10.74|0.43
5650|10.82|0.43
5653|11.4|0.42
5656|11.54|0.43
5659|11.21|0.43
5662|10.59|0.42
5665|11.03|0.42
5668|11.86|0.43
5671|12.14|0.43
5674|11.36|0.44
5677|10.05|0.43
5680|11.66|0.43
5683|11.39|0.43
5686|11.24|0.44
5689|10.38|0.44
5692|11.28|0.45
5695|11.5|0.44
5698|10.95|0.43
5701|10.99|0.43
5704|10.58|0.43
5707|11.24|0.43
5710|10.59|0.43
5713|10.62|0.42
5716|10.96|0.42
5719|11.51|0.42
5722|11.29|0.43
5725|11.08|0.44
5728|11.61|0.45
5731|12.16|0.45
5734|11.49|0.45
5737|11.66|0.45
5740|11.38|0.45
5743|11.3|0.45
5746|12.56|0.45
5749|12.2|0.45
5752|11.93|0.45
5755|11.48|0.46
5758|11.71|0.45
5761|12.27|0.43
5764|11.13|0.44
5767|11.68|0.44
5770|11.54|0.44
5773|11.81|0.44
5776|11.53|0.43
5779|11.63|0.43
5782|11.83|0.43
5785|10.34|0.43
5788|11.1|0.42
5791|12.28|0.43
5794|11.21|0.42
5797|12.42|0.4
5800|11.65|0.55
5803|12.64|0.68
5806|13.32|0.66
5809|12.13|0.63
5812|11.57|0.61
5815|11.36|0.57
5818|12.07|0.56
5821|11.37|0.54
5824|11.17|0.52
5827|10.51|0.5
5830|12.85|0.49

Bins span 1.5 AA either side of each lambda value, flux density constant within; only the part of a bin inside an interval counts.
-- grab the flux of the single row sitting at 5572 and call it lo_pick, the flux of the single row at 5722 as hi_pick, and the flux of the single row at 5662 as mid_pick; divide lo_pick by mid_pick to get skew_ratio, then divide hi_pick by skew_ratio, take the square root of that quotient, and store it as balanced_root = 3.53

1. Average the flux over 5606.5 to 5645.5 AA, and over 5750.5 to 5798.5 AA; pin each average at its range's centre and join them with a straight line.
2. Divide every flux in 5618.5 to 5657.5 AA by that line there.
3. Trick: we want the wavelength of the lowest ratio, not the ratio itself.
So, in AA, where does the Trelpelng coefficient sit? 5641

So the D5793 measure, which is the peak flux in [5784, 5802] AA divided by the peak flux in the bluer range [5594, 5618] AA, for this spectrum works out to 1.09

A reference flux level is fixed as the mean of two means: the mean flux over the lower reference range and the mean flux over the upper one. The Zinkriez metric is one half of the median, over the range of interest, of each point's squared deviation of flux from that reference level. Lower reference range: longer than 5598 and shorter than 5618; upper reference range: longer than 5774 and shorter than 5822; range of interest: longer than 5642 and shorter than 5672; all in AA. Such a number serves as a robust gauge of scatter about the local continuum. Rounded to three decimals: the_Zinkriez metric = 0.082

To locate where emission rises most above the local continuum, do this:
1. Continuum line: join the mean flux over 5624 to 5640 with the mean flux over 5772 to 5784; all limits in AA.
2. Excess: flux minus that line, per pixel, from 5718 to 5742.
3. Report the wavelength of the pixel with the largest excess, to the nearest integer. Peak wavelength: 5731 AA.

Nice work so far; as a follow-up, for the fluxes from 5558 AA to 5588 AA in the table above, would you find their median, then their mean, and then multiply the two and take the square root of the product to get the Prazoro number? 10.7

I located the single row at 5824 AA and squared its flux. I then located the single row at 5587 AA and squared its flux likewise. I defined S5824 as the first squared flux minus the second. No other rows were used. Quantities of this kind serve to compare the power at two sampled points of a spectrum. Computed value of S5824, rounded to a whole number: 14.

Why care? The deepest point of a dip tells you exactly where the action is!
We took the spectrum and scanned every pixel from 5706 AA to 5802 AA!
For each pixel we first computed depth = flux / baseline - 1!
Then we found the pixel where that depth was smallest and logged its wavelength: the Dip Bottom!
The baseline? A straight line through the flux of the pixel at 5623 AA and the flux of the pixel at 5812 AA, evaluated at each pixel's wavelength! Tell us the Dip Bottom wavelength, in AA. 5785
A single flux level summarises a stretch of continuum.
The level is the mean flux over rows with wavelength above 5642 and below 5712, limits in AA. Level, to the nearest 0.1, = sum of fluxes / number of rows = 11.1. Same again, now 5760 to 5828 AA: 11.7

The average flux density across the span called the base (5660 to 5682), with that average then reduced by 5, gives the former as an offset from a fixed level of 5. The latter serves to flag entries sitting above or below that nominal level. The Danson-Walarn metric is 6.2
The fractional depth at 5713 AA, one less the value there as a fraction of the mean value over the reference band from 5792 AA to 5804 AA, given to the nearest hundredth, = 0.11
